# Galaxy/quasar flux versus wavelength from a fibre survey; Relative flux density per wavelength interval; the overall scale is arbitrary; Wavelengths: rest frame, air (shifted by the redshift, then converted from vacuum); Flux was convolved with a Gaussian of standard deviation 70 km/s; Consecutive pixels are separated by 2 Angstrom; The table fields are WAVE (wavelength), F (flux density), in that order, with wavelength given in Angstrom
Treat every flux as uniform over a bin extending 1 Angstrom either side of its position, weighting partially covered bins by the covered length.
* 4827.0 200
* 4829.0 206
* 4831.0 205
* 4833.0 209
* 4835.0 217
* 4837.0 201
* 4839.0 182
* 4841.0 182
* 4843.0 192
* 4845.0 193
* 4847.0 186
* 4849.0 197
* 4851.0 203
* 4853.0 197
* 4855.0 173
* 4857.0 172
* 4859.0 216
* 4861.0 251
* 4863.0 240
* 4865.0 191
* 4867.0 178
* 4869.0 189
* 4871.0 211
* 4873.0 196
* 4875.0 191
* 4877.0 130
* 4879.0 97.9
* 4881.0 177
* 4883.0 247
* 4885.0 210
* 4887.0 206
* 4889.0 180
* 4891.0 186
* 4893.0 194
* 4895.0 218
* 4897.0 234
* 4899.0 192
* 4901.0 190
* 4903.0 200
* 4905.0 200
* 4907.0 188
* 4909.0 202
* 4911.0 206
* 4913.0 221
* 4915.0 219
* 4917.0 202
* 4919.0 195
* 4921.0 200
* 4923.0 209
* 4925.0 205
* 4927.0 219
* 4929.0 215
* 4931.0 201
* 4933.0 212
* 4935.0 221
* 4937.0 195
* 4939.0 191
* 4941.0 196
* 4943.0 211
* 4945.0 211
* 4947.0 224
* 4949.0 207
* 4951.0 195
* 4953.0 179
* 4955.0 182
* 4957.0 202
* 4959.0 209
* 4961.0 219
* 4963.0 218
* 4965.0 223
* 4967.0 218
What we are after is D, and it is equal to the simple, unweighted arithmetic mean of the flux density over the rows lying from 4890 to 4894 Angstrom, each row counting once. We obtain 190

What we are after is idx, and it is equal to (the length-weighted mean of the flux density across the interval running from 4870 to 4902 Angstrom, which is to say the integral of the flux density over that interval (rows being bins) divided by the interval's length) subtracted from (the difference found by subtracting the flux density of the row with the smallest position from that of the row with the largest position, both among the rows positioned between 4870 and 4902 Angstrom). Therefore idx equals -212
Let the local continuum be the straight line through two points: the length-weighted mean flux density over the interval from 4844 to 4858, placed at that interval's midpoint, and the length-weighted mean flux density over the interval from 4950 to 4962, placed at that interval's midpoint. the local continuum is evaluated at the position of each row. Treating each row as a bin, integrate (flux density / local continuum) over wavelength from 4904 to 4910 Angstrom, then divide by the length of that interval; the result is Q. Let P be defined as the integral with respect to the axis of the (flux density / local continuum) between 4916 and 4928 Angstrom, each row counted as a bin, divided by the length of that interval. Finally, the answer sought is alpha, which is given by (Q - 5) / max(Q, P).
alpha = -3.78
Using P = 1.05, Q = 1.016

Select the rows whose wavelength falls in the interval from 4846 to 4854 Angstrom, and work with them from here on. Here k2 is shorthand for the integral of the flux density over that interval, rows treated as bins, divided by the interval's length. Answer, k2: 196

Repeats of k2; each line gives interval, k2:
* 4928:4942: 204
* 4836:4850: 190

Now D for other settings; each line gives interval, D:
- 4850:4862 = 202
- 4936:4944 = 198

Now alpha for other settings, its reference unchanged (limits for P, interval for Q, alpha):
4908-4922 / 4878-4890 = -3.79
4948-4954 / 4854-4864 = -3.50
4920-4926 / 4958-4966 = -3.56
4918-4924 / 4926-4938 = -3.65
